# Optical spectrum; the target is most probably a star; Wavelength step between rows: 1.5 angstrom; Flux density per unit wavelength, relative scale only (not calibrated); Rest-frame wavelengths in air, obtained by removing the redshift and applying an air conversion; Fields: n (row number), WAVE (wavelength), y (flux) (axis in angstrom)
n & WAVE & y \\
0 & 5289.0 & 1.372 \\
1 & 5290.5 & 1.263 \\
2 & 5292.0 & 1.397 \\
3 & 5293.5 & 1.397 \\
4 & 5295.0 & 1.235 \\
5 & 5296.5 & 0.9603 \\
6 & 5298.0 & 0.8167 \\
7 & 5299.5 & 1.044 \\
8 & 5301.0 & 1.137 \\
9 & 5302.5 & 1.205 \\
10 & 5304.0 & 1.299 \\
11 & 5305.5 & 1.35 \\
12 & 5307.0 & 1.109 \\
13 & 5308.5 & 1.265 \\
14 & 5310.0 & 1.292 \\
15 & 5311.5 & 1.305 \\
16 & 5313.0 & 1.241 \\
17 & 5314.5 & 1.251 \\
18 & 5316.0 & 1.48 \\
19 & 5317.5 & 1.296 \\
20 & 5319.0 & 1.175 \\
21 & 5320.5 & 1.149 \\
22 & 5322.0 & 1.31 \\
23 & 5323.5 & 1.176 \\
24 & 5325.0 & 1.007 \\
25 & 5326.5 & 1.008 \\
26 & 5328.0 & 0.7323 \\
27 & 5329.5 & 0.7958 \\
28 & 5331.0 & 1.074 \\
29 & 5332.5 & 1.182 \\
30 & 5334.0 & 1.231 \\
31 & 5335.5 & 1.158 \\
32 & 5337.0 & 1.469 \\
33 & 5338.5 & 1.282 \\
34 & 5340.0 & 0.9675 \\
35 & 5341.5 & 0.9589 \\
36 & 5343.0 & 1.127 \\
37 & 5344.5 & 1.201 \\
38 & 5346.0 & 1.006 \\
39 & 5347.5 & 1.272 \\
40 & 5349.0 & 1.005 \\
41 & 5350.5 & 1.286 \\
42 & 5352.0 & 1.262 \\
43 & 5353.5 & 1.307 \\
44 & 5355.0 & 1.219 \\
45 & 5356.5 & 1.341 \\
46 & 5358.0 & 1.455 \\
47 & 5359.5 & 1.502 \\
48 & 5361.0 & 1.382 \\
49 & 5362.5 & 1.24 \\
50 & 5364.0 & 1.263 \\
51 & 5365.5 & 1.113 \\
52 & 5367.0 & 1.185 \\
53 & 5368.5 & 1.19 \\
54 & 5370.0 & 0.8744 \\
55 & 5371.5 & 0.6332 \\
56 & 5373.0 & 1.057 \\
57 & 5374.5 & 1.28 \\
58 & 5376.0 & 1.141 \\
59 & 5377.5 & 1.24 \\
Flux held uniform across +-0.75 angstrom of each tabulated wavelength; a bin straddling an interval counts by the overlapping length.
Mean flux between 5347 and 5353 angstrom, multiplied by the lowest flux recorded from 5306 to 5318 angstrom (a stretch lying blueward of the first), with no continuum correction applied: 1.34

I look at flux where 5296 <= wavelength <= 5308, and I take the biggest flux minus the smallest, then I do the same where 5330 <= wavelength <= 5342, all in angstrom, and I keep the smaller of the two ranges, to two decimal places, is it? 0.51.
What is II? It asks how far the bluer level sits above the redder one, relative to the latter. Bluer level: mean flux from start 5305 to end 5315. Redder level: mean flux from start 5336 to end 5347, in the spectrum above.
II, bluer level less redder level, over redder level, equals 0.10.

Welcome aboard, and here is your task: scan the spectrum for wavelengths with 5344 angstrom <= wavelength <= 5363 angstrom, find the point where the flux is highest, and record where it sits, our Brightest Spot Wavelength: 5359.5 angstrom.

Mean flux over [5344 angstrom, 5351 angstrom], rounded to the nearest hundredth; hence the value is 1.15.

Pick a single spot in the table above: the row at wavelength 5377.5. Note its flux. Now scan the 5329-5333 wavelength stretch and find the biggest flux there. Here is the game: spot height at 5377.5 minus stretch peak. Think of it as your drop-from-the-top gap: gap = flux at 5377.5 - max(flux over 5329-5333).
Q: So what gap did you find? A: 0.1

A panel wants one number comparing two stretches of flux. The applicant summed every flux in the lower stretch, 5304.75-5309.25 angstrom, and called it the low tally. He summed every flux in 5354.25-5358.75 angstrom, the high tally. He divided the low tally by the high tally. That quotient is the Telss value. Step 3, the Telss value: 0.93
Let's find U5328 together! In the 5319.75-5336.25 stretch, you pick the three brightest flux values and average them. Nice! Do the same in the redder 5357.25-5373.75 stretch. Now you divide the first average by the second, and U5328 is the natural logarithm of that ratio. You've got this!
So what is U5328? -0.15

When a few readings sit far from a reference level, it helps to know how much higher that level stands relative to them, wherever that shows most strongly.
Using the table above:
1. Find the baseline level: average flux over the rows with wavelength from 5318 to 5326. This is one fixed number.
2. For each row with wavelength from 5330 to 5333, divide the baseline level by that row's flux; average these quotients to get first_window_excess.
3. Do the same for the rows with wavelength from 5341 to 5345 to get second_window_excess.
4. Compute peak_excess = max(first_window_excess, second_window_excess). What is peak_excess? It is 1.07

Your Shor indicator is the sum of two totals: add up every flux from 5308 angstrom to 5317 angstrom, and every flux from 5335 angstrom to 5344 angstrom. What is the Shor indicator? 15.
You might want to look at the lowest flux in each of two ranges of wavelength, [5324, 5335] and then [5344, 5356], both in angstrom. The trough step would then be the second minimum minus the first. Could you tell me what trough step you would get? 0.27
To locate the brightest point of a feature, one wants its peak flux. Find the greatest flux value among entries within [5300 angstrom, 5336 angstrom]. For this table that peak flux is 1.48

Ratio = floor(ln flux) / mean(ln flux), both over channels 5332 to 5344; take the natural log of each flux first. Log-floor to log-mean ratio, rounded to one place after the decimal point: -0.3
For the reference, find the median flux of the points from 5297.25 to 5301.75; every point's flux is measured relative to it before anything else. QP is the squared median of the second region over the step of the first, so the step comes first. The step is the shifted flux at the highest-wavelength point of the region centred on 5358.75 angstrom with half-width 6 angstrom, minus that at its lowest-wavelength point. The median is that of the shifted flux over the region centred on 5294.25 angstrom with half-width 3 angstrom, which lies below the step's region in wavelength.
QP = -1.68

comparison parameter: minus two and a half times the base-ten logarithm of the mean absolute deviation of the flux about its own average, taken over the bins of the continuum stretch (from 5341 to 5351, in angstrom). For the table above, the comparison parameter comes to 2.36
